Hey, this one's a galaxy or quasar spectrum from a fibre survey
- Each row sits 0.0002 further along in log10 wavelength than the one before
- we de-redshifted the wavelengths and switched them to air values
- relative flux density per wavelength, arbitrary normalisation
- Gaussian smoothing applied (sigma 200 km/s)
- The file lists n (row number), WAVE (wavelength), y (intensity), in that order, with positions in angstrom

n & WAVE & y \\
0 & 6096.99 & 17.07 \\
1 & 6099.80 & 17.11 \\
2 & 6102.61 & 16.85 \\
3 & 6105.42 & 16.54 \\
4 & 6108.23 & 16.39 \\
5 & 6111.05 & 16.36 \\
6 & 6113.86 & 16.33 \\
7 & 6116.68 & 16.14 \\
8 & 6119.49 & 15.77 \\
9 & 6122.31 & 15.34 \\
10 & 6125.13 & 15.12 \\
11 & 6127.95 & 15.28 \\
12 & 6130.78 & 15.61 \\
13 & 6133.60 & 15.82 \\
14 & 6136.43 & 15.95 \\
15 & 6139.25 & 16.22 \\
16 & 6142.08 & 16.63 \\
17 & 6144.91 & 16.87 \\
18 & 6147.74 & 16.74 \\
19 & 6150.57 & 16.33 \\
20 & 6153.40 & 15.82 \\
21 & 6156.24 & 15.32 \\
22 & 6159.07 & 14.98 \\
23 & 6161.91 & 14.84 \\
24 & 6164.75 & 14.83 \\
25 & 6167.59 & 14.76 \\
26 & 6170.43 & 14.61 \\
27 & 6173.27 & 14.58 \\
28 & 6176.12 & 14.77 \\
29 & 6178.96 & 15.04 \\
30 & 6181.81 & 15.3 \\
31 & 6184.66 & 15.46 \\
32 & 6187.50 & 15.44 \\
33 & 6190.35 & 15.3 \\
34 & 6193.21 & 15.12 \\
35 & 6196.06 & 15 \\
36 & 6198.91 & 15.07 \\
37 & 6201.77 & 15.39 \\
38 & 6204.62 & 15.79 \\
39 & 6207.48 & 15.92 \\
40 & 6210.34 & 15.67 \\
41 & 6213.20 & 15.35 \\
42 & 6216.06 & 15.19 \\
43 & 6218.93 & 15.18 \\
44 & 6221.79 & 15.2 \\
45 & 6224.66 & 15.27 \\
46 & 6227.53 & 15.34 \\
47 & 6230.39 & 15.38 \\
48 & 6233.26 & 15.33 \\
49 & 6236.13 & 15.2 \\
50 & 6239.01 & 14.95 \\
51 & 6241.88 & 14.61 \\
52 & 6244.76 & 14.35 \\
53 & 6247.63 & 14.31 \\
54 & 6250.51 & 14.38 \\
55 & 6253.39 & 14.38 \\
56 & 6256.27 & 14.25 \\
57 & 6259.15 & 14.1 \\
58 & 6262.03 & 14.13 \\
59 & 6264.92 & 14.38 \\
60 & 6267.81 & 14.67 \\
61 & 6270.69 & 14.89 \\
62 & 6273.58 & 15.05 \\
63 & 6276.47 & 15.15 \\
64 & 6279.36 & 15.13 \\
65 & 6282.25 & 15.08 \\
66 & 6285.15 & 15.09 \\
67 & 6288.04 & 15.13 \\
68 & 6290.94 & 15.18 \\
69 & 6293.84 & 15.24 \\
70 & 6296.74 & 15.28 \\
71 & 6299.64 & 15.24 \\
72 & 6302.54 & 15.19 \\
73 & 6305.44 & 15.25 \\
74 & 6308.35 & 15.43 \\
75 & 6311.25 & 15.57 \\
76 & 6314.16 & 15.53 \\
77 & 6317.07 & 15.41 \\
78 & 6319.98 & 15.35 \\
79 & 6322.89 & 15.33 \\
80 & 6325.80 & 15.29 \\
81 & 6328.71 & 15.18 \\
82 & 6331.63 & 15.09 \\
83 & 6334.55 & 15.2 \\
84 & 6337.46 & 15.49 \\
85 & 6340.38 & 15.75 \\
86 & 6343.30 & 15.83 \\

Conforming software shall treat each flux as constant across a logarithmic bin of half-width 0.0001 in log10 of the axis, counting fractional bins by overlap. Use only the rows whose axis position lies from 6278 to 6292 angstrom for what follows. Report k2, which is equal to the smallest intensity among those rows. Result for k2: 15.08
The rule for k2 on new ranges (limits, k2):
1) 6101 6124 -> 15.34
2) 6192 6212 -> 15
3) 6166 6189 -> 14.58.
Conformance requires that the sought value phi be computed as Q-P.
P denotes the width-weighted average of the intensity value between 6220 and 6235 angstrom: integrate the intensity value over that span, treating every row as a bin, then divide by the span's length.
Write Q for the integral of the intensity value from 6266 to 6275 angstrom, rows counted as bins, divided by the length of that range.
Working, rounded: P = 15.3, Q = 14.9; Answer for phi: -0.5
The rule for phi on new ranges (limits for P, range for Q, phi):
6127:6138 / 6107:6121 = 0.5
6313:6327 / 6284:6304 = -0.2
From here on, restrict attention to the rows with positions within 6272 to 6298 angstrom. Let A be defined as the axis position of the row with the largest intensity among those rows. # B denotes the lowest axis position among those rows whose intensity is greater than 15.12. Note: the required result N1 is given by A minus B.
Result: 20.3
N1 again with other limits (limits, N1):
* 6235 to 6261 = 0.0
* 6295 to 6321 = 14.5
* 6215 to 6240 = 14.3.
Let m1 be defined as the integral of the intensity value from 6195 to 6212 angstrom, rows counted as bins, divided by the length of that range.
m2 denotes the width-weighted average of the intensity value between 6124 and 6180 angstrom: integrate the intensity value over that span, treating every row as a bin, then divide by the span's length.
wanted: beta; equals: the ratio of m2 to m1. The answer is 1.00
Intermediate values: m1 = 15.5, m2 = 15.5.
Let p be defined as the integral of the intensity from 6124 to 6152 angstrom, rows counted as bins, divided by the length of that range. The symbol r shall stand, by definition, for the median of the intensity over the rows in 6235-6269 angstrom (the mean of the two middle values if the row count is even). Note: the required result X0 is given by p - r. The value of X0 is 1.7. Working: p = 16.1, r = 14.4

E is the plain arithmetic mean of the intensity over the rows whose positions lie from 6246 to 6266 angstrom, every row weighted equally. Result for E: 14.3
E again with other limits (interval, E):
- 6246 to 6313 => 14.9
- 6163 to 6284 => 15.0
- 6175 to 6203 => 15.2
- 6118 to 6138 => 15.6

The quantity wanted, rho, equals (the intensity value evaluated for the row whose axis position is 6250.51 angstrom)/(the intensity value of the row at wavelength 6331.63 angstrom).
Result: 0.95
